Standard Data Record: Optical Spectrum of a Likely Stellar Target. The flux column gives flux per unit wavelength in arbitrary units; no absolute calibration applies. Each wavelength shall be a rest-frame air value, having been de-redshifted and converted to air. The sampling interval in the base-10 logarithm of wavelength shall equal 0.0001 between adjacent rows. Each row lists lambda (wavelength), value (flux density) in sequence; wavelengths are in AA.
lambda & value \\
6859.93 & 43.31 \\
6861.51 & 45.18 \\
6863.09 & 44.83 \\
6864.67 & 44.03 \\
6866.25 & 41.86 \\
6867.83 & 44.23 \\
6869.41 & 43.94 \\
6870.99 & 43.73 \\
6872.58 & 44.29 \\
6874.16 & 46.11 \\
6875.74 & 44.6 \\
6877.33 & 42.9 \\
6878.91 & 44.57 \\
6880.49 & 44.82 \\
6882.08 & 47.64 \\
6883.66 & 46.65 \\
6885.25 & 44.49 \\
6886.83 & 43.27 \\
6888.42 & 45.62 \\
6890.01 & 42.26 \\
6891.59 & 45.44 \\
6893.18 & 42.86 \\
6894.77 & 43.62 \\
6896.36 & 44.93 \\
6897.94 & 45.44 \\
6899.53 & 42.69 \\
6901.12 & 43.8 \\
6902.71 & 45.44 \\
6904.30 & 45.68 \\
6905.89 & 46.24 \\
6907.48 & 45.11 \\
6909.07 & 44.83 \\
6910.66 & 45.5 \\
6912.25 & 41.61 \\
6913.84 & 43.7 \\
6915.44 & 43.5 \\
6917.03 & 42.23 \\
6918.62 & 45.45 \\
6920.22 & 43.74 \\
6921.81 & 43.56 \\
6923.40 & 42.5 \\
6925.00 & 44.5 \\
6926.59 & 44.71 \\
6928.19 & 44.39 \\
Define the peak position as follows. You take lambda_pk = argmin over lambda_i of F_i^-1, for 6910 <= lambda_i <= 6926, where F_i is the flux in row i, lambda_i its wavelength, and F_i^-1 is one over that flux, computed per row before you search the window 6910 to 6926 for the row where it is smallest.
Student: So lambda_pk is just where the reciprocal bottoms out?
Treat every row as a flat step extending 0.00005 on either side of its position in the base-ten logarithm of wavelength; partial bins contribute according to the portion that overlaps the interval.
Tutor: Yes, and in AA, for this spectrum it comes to 6910.66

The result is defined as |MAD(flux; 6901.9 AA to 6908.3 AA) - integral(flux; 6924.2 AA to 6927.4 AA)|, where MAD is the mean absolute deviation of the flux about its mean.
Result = 142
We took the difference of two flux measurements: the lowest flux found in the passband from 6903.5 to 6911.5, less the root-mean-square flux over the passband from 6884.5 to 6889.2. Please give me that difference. 0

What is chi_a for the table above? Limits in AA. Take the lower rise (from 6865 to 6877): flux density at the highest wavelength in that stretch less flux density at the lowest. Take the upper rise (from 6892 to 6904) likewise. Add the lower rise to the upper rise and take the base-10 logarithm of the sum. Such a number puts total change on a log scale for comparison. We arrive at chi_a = 0.7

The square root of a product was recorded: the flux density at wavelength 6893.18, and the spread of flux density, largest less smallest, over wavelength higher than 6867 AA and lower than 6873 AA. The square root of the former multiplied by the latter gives 4.9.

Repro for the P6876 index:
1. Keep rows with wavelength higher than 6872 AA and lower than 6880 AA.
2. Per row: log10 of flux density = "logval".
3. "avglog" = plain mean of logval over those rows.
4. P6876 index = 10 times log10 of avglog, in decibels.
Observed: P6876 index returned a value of 2.17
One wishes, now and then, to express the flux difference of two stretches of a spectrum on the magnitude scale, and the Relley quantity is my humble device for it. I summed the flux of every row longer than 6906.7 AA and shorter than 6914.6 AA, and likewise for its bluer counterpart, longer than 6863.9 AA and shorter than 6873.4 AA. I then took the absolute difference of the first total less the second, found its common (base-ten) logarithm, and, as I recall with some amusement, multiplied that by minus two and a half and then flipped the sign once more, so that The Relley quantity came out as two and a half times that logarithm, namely 4.0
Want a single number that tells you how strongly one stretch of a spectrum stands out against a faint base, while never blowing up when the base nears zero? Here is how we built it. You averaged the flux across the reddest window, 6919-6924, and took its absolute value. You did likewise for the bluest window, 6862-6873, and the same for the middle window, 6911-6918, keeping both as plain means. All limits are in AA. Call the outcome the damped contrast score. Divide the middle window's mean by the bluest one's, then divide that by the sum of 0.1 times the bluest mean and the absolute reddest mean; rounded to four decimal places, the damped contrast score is 0.0205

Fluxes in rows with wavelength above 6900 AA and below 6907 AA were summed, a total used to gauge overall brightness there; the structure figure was 181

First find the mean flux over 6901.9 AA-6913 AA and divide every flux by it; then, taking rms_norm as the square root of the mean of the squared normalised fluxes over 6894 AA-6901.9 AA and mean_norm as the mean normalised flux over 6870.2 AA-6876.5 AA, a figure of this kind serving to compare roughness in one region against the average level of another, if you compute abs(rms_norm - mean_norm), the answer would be 0.013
